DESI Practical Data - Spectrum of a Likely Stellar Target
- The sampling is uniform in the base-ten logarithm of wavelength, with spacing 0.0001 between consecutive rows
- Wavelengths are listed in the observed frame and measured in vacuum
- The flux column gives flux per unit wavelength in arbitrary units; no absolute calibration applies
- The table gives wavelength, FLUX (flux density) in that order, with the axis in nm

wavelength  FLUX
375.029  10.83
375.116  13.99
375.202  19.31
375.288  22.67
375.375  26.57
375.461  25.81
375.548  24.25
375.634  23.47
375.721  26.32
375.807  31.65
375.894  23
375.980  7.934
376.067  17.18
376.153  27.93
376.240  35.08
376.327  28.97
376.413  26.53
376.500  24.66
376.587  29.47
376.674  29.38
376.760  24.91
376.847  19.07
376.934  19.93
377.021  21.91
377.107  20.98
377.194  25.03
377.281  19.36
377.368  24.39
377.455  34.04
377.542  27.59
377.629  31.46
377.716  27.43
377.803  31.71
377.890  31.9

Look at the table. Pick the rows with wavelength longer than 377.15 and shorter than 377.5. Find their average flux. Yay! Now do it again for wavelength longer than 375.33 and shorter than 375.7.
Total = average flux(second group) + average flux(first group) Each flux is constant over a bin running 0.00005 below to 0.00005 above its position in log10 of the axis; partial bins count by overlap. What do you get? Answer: 50.7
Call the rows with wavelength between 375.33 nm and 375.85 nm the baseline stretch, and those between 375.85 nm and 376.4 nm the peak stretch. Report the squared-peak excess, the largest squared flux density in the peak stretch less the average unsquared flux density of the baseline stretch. 1204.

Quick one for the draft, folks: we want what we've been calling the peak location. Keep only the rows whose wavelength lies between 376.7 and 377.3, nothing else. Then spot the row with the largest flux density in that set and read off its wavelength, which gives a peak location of 377.194 nm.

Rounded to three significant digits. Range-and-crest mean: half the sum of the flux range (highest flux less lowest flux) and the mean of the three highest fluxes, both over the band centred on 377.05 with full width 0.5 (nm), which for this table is 14.3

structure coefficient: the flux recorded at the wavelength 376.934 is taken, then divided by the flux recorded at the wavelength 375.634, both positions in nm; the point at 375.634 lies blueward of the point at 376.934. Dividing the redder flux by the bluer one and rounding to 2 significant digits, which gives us 0.85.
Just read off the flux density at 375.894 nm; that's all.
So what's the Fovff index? 23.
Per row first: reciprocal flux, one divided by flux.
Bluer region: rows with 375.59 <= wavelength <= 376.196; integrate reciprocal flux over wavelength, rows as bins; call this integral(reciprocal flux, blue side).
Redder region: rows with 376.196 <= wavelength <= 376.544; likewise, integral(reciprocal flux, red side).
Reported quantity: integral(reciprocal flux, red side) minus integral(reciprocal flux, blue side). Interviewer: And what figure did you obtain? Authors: -0.020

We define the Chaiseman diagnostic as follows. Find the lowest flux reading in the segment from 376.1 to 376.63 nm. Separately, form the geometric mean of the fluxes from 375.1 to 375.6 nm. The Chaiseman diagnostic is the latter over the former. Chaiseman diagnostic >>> 0.88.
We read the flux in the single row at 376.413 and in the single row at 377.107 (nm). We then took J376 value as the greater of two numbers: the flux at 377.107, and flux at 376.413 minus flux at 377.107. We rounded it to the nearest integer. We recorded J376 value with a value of 21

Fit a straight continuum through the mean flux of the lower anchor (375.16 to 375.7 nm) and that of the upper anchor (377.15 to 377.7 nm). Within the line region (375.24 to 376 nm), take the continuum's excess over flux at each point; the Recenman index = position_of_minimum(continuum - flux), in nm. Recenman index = 375.807 nm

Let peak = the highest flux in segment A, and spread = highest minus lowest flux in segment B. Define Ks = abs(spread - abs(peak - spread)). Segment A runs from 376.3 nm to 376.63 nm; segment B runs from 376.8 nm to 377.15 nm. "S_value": 24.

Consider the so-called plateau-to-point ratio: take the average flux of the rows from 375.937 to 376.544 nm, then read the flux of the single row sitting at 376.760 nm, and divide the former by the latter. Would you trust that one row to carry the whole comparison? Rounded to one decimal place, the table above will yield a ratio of 1.0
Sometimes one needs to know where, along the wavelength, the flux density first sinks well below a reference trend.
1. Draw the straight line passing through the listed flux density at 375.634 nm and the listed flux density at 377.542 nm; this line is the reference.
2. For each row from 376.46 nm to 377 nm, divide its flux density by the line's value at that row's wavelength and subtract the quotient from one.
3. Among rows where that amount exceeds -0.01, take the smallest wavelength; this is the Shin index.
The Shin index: 376.500 nm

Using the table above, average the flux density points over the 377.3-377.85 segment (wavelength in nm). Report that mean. 29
